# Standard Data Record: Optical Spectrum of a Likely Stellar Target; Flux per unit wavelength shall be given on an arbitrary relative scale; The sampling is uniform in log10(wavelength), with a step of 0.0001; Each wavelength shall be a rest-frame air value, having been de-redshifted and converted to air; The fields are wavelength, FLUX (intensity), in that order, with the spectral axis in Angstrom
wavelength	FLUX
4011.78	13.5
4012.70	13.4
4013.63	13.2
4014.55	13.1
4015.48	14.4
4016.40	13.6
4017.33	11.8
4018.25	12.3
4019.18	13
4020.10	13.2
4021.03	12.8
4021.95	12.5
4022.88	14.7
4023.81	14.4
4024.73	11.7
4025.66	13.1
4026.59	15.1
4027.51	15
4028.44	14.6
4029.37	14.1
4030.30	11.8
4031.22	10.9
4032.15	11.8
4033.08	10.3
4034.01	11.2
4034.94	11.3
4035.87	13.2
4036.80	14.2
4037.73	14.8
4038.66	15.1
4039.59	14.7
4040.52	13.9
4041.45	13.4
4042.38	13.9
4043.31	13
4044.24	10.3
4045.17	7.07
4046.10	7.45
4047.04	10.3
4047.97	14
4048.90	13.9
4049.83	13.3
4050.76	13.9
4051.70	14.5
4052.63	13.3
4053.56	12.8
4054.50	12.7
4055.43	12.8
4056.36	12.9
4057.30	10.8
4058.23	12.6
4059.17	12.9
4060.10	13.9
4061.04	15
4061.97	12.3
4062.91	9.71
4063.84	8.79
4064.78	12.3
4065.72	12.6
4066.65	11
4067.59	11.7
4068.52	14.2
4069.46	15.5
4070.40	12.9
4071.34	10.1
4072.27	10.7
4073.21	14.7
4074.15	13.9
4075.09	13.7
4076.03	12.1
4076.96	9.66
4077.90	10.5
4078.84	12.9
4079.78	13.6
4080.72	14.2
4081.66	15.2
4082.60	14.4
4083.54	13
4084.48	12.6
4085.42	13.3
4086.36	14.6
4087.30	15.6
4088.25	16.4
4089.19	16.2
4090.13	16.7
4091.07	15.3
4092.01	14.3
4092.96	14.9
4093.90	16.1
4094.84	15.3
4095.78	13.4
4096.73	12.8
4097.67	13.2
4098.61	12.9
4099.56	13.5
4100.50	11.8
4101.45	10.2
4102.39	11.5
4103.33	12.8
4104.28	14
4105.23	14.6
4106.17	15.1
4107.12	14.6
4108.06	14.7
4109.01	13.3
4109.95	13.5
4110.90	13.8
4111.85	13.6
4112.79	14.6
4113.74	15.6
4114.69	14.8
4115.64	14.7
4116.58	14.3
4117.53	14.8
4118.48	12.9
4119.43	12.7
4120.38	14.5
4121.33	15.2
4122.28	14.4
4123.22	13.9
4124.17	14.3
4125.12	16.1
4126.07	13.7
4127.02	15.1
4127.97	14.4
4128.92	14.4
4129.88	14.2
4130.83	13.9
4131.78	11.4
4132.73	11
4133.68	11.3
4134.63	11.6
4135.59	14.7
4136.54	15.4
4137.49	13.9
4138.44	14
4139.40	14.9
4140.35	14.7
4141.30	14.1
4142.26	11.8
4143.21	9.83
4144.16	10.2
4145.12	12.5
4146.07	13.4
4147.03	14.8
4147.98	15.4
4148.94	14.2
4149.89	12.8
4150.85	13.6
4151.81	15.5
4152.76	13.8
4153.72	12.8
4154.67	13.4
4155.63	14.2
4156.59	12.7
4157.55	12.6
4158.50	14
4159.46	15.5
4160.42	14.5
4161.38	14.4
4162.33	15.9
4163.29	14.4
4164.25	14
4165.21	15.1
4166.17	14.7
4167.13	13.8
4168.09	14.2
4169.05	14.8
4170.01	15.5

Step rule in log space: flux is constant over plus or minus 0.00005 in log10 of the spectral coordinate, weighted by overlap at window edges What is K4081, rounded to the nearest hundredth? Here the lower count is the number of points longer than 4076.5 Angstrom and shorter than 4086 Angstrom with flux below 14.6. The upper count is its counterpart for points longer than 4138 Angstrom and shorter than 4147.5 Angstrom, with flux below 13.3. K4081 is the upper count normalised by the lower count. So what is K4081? 0.44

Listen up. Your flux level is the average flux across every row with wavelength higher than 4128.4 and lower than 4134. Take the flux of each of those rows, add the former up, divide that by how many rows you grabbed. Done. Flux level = 12.7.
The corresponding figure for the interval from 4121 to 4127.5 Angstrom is 14.7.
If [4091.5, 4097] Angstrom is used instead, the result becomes 14.5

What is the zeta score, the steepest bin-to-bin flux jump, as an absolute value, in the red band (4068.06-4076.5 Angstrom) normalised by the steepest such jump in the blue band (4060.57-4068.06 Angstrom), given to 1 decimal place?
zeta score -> 1.1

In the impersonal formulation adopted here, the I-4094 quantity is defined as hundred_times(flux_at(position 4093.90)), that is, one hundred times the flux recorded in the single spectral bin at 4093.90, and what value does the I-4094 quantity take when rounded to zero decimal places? 1610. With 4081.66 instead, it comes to 1520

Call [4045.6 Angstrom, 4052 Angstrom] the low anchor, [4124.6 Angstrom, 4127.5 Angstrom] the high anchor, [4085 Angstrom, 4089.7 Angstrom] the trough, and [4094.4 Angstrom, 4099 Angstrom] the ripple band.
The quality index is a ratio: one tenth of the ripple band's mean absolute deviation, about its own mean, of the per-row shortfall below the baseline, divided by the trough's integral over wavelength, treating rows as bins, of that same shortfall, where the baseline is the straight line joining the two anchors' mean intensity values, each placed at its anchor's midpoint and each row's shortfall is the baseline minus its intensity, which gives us -0.010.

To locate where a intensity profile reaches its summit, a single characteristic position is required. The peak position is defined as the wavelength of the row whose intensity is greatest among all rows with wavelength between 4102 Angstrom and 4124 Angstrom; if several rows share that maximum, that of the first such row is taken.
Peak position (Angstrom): 4113.74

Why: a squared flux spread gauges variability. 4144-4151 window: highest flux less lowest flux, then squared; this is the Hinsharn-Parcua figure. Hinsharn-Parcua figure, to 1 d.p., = 27.0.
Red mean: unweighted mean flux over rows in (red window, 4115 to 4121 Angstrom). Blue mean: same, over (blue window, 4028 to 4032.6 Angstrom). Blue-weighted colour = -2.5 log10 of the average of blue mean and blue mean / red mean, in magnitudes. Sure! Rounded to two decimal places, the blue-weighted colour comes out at -2.08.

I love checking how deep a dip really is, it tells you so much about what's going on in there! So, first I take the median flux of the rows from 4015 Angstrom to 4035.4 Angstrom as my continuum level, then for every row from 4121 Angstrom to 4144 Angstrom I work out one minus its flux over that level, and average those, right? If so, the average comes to -0.06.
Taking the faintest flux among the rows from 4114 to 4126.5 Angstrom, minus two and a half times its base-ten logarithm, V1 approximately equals -2.8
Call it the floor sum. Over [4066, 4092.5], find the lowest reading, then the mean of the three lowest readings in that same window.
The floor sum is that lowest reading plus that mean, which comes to 19.7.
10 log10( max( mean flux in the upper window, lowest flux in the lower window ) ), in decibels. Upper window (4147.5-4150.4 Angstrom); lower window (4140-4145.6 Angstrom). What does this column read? 11.5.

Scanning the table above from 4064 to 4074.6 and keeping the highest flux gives 15.5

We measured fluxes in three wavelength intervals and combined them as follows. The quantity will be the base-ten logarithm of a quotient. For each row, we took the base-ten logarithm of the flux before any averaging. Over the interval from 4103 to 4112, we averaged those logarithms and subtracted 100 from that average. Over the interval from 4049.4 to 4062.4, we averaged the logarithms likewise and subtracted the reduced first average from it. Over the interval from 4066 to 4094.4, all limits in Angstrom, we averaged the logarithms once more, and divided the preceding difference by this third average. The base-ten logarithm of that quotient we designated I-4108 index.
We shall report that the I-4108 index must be 1.946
